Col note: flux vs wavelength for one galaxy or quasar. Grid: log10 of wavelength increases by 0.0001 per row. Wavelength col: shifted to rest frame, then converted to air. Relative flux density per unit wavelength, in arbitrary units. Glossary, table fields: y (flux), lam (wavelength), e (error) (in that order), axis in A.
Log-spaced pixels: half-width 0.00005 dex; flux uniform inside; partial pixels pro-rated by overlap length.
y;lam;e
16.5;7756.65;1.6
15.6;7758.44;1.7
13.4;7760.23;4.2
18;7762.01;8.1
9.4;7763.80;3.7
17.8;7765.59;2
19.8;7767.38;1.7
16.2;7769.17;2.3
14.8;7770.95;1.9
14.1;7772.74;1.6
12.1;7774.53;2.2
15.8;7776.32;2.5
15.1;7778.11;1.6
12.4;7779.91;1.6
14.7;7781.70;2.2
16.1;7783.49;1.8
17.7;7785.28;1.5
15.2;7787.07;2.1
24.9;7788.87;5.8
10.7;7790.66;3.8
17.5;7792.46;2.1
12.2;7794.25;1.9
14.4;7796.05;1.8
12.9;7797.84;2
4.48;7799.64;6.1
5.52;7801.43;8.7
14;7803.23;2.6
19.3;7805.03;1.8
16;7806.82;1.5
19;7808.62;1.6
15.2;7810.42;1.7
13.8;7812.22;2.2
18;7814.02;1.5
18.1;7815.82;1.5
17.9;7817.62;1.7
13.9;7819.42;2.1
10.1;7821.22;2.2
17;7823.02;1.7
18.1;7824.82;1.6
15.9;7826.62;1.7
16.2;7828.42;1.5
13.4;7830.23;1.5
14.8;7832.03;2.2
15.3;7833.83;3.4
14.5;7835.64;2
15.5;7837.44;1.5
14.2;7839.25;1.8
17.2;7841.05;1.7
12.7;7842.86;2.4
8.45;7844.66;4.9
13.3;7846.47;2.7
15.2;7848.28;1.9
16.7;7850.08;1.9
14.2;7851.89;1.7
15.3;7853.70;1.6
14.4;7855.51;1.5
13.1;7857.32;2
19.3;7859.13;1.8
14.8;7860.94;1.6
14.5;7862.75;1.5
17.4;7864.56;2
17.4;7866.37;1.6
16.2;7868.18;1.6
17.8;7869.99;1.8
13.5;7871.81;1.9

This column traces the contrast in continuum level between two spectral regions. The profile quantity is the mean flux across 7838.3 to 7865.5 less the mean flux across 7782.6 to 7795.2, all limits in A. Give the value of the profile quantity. -1.6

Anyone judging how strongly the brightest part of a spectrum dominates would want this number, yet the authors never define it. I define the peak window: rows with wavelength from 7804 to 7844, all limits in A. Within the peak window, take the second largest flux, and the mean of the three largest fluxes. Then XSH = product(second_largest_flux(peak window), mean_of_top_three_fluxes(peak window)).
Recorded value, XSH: 357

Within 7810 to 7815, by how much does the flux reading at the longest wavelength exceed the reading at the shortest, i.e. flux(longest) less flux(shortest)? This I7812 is 3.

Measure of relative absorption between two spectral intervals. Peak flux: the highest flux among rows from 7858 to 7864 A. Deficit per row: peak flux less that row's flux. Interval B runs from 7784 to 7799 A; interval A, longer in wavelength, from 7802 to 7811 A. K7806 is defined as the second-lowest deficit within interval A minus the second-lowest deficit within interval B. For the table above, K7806 -1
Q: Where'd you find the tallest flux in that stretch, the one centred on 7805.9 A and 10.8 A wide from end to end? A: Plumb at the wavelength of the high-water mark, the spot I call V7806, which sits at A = 7805.03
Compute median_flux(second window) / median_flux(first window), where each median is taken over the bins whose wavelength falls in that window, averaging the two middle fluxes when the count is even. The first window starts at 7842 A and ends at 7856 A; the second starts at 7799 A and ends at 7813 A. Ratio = 1.02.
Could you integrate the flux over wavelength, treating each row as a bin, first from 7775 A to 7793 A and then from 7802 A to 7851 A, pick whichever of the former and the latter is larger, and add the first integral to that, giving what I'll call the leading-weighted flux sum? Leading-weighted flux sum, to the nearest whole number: 1033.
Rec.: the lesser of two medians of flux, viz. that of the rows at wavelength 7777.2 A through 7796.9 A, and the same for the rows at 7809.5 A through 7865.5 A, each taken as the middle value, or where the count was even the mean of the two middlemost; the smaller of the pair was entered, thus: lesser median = 15.10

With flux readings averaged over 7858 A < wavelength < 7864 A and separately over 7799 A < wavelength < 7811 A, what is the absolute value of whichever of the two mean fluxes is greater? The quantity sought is 16.2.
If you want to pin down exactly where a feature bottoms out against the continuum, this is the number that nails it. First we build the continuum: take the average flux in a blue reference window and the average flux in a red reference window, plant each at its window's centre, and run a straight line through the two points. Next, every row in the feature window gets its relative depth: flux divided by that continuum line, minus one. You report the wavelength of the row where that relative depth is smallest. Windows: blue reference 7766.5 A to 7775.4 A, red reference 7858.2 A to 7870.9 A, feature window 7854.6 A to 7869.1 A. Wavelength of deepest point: 7857.32 A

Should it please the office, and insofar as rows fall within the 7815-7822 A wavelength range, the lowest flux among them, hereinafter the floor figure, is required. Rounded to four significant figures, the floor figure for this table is 10.10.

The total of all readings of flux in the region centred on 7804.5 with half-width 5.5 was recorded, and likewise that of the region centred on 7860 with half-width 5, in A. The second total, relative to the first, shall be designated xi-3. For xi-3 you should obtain 1.19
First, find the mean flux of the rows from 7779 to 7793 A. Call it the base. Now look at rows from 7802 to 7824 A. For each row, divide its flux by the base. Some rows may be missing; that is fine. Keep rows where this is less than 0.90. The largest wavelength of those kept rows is 7821.22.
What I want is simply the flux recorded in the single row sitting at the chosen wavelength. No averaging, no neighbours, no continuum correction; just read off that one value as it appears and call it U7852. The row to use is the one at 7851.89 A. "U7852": 14.2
